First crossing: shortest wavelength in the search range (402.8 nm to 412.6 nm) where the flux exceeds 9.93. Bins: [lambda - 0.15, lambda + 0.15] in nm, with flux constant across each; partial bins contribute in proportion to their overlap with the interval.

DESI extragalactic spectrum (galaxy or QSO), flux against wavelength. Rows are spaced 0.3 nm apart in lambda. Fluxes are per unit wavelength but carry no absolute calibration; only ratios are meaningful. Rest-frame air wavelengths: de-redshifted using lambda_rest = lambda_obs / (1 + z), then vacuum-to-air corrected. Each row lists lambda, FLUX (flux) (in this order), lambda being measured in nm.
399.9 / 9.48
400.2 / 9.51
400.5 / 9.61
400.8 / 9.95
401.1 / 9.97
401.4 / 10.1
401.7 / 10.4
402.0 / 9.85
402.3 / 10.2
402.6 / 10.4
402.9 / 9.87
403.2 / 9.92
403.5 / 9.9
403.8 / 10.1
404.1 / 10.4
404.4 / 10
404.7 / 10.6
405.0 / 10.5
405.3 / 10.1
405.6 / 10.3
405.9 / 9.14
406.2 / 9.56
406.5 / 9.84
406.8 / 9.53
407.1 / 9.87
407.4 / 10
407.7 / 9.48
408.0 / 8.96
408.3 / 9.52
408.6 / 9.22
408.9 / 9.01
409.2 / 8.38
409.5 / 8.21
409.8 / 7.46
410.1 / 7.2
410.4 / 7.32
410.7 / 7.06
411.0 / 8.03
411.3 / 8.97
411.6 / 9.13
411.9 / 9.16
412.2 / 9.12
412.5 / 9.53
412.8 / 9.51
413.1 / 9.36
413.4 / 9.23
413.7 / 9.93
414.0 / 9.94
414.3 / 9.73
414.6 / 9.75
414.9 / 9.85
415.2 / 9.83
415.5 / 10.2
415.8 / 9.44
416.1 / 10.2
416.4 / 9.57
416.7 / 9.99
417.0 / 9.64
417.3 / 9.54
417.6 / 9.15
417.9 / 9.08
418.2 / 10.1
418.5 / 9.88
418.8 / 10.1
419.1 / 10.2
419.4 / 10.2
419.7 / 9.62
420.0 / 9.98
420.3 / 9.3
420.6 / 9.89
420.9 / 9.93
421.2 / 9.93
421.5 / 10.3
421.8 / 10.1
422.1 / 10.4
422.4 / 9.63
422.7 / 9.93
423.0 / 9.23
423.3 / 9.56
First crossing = 403.8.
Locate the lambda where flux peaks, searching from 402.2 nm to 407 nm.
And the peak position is 404.7 nm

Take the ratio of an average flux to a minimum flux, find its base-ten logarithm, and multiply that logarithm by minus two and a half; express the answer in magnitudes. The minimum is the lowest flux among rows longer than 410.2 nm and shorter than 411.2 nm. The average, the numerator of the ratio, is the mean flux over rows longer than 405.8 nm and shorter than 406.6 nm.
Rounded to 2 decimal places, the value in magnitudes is -0.32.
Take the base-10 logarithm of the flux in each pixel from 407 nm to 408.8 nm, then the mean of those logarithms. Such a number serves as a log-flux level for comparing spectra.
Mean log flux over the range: 0.98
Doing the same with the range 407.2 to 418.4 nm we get 0.96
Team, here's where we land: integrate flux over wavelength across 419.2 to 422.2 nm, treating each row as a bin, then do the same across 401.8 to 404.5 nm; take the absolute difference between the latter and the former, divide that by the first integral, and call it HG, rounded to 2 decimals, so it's 0.09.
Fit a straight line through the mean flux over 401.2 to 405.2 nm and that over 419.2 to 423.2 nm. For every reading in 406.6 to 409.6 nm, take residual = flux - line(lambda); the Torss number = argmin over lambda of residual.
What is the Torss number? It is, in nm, 409.5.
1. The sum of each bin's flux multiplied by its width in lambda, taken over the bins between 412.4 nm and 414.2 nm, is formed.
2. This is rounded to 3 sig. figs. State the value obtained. 17.3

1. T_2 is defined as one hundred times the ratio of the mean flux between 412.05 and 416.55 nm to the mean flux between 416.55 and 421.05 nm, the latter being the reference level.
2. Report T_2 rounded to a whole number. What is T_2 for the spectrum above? 99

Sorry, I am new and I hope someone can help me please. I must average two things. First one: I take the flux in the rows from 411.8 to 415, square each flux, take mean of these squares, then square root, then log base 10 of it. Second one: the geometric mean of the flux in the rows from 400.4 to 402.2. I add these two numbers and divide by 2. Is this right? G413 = 5.48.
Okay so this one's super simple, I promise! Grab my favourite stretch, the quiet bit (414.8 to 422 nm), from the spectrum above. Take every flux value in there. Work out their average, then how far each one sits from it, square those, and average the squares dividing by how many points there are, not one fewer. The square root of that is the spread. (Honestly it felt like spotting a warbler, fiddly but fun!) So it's 0.34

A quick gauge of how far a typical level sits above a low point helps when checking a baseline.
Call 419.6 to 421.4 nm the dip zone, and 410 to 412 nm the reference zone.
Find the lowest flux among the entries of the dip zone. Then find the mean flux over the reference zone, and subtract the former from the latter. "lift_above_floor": -1.18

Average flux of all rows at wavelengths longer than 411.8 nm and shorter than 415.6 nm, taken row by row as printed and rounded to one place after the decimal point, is 9.6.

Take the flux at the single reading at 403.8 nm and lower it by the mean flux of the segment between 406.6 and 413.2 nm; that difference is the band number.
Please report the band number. 1.3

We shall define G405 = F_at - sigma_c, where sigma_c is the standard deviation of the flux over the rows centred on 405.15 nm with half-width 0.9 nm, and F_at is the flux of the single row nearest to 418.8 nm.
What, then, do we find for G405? 9.6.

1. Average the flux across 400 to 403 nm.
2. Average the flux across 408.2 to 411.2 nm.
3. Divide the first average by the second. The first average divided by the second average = 1.23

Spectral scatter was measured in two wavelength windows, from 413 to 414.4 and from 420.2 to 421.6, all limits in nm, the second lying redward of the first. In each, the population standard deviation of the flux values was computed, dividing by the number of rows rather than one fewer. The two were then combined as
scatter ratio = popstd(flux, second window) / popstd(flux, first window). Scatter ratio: 1.1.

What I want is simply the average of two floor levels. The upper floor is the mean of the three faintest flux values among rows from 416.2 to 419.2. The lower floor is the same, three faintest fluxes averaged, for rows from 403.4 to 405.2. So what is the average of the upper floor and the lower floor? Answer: 9.6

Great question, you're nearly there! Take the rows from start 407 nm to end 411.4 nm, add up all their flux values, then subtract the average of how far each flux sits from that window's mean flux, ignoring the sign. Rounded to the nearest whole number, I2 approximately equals 128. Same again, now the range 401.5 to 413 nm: 355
